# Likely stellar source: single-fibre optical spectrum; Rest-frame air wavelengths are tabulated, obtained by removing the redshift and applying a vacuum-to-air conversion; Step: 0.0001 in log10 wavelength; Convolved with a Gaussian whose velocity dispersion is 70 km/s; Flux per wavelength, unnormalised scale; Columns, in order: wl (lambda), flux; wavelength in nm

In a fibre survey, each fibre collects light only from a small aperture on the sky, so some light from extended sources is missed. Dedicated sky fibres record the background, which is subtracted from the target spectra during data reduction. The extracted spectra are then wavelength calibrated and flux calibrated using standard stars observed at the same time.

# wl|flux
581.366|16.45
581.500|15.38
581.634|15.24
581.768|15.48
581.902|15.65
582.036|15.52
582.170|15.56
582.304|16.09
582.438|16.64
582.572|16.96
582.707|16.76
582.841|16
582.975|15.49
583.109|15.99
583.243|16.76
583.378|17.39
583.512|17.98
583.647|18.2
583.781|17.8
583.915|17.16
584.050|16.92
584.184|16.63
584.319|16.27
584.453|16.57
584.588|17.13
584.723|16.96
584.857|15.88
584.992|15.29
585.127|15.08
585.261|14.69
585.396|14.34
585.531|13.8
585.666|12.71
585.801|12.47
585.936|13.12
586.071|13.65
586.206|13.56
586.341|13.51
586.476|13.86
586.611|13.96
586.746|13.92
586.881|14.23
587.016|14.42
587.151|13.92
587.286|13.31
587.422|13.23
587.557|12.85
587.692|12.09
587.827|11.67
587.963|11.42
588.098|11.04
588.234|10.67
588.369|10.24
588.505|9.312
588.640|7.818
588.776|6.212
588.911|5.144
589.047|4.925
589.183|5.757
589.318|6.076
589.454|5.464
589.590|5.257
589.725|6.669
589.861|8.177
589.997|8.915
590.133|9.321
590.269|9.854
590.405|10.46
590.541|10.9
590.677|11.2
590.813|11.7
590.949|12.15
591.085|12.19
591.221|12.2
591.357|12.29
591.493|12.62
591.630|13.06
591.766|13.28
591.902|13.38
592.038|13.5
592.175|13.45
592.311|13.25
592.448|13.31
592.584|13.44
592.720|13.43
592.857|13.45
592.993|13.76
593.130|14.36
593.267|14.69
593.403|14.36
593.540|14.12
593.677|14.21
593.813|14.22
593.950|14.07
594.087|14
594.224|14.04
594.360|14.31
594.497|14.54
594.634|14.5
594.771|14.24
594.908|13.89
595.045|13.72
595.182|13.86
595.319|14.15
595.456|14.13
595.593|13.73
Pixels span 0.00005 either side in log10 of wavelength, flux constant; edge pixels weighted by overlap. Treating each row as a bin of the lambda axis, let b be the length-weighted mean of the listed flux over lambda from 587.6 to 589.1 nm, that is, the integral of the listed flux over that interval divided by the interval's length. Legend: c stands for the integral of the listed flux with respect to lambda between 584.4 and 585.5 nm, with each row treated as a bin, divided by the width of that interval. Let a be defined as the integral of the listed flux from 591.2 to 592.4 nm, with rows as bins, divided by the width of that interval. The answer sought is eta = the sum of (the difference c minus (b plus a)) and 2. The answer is -4.6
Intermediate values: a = 13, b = 9.2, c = 16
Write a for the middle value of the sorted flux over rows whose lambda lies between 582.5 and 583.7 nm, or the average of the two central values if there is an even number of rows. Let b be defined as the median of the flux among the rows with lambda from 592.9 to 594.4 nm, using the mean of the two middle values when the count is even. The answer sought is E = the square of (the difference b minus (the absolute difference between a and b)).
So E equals 136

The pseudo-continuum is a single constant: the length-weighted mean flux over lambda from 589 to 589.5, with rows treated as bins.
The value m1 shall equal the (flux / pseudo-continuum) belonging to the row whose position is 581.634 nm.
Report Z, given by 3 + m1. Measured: 5.73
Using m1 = 2.7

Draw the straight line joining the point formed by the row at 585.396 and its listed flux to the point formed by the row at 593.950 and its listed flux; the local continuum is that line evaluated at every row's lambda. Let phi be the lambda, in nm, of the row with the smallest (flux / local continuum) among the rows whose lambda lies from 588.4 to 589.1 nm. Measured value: 589.047 nm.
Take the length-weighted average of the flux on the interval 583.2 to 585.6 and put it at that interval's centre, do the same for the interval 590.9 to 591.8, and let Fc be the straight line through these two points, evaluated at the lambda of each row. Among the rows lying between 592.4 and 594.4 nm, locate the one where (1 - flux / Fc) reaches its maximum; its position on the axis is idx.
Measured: 592.448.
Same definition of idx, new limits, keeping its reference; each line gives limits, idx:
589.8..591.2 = 589.861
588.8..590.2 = 589.047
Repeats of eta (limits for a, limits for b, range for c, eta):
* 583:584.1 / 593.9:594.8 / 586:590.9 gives -19.0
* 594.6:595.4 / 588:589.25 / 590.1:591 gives -9.2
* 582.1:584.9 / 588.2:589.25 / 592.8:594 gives -8.0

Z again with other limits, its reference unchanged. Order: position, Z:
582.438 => 5.98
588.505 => 4.67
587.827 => 5.09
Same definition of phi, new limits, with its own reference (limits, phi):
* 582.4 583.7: 582.975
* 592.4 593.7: 592.448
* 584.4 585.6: 585.531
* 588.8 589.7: 589.047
